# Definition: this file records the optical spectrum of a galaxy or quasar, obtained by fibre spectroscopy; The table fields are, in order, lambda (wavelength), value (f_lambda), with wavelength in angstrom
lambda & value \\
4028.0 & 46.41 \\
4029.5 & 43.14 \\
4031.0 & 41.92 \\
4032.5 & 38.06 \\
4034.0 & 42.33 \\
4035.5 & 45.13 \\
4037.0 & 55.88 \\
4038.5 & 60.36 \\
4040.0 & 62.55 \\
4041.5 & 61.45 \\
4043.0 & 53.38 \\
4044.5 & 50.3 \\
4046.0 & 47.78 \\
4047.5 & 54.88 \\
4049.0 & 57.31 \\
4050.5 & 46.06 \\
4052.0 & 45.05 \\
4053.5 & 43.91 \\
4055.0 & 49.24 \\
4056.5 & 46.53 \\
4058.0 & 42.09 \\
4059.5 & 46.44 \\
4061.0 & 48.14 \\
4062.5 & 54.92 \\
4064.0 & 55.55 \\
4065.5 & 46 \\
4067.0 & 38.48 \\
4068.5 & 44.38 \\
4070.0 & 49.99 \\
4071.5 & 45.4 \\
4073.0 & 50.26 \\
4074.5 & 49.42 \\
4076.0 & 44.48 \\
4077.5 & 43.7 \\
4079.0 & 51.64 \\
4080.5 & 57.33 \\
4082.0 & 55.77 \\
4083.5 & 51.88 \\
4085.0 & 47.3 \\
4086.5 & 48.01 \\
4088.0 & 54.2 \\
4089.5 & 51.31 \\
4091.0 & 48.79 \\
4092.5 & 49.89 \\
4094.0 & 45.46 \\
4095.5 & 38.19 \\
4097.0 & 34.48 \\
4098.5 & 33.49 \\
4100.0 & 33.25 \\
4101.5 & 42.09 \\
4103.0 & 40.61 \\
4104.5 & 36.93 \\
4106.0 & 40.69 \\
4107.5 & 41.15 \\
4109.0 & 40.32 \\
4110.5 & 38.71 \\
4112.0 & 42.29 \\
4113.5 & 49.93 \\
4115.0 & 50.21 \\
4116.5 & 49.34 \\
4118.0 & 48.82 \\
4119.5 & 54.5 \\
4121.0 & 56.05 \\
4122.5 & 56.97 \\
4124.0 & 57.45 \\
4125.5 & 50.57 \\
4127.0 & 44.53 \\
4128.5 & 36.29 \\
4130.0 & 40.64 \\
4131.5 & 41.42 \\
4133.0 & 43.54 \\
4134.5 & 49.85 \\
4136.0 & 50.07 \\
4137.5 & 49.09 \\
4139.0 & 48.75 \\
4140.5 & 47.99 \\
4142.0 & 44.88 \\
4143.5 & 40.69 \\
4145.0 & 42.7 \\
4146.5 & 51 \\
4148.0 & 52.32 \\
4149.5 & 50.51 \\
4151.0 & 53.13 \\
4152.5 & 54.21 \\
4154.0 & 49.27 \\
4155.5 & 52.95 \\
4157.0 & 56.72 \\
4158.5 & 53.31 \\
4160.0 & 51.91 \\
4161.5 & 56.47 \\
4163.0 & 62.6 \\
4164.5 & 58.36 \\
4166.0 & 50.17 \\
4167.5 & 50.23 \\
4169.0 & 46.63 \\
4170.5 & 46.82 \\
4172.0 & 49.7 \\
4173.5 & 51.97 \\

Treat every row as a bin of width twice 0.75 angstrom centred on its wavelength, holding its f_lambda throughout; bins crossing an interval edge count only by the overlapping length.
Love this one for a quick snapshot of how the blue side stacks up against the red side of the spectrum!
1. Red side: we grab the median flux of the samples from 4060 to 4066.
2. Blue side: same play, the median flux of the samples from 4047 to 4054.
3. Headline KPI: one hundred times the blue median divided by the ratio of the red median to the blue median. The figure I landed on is 4117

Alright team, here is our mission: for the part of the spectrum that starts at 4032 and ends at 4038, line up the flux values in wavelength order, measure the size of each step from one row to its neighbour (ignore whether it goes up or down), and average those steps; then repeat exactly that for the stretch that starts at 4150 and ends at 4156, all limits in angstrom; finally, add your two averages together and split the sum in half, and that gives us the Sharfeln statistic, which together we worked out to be 4.6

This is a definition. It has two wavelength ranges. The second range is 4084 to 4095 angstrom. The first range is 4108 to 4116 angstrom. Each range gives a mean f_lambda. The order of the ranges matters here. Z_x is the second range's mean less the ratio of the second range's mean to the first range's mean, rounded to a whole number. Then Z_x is 48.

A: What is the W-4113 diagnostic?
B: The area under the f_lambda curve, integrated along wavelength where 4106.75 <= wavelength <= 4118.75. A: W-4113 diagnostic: 541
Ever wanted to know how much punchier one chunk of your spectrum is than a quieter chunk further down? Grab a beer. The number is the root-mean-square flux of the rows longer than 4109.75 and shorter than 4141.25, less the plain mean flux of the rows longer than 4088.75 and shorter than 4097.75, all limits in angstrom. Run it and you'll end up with 3.6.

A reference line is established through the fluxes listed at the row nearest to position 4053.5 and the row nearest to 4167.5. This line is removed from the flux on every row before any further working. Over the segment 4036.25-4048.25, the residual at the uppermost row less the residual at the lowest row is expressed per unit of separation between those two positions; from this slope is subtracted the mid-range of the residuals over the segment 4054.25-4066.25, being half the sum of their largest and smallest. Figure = -5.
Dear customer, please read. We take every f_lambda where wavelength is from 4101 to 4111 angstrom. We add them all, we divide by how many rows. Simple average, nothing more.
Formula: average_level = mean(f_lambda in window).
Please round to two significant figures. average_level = 40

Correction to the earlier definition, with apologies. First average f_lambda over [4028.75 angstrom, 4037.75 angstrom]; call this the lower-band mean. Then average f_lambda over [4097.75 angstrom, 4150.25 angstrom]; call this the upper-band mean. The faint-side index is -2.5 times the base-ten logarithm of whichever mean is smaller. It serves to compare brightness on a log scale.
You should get -4.12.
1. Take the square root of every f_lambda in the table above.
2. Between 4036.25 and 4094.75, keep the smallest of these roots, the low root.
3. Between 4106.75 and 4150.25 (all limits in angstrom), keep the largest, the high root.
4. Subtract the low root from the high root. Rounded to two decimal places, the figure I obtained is 1.38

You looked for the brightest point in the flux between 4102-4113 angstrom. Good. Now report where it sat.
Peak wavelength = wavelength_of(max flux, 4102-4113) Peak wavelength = 4112.0 angstrom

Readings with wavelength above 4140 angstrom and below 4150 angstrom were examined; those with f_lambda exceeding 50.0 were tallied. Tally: 3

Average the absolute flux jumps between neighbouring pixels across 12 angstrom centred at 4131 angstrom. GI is 4.0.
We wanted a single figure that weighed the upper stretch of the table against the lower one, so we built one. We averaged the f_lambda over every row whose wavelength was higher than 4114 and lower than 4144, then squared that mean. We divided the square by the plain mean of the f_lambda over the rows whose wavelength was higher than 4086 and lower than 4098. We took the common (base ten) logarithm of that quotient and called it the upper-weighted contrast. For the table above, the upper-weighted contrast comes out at 1.70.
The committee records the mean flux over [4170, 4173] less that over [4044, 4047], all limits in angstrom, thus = -1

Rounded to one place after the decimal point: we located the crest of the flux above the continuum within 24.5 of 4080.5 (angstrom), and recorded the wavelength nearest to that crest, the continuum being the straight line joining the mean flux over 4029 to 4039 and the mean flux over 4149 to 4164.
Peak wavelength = 4080.5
